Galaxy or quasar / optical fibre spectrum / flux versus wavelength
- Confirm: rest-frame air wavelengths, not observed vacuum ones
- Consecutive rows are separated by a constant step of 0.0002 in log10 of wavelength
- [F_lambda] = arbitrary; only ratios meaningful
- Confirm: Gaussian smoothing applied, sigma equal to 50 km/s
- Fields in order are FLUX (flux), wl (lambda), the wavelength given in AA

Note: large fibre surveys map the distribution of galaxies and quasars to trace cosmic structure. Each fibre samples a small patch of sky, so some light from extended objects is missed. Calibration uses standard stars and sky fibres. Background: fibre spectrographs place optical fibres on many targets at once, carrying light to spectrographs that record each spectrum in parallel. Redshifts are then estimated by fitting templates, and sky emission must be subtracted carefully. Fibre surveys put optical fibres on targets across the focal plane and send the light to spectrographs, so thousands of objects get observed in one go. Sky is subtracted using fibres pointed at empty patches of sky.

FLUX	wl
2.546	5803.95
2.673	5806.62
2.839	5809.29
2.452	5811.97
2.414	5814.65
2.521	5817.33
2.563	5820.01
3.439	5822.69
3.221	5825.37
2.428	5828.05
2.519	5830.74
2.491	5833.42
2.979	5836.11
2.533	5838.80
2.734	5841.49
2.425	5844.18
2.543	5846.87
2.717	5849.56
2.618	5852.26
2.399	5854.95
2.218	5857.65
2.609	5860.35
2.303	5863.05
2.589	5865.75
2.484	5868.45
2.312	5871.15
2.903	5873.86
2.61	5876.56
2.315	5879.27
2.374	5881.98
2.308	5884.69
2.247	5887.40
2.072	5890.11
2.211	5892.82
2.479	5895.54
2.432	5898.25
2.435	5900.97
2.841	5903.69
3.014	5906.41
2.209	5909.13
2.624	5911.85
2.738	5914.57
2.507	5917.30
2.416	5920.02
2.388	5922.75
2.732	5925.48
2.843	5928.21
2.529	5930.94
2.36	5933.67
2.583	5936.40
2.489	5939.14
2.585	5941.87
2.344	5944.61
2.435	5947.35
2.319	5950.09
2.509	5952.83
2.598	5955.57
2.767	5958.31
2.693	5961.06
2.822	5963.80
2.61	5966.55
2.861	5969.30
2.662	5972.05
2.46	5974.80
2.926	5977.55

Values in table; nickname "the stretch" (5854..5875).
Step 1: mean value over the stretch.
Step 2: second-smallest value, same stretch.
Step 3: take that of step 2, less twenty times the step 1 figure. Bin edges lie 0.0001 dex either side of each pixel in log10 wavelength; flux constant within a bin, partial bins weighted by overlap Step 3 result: -47.2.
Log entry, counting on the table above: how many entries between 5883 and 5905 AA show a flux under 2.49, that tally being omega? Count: 7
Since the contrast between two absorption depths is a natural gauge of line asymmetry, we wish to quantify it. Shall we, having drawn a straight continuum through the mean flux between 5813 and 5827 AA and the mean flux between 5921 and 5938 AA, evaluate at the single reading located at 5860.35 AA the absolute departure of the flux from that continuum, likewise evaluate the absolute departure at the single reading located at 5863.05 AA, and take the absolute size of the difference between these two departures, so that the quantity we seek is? 0.30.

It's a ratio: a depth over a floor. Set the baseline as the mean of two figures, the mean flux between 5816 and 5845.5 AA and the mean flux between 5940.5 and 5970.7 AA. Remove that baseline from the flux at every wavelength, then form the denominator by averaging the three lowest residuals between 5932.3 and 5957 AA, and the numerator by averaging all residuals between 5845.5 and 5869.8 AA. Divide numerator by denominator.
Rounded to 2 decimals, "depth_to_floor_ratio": 0.50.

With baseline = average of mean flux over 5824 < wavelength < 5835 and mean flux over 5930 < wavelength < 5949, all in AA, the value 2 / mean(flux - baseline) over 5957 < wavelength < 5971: 11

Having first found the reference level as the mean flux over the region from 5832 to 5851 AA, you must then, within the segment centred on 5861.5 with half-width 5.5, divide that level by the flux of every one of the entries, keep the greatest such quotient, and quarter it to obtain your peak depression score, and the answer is 0.297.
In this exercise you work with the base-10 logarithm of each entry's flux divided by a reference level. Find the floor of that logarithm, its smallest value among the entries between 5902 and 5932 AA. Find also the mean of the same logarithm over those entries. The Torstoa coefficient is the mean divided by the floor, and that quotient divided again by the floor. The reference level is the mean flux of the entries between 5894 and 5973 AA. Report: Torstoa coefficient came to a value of 1.2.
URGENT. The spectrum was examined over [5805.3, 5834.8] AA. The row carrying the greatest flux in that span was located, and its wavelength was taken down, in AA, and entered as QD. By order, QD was 5822.69 AA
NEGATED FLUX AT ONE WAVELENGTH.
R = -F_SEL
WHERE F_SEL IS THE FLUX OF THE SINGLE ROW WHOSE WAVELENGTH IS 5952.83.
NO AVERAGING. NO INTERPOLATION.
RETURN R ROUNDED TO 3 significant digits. -2.51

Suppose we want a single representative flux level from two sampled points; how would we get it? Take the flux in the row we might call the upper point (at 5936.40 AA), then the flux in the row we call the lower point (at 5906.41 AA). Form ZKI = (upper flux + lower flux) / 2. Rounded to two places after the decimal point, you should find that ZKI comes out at 2.80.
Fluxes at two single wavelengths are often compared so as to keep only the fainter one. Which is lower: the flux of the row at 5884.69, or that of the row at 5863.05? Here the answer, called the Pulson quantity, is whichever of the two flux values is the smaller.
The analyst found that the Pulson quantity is 2.303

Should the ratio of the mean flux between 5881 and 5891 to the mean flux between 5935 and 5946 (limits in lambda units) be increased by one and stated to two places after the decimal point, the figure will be 1.90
